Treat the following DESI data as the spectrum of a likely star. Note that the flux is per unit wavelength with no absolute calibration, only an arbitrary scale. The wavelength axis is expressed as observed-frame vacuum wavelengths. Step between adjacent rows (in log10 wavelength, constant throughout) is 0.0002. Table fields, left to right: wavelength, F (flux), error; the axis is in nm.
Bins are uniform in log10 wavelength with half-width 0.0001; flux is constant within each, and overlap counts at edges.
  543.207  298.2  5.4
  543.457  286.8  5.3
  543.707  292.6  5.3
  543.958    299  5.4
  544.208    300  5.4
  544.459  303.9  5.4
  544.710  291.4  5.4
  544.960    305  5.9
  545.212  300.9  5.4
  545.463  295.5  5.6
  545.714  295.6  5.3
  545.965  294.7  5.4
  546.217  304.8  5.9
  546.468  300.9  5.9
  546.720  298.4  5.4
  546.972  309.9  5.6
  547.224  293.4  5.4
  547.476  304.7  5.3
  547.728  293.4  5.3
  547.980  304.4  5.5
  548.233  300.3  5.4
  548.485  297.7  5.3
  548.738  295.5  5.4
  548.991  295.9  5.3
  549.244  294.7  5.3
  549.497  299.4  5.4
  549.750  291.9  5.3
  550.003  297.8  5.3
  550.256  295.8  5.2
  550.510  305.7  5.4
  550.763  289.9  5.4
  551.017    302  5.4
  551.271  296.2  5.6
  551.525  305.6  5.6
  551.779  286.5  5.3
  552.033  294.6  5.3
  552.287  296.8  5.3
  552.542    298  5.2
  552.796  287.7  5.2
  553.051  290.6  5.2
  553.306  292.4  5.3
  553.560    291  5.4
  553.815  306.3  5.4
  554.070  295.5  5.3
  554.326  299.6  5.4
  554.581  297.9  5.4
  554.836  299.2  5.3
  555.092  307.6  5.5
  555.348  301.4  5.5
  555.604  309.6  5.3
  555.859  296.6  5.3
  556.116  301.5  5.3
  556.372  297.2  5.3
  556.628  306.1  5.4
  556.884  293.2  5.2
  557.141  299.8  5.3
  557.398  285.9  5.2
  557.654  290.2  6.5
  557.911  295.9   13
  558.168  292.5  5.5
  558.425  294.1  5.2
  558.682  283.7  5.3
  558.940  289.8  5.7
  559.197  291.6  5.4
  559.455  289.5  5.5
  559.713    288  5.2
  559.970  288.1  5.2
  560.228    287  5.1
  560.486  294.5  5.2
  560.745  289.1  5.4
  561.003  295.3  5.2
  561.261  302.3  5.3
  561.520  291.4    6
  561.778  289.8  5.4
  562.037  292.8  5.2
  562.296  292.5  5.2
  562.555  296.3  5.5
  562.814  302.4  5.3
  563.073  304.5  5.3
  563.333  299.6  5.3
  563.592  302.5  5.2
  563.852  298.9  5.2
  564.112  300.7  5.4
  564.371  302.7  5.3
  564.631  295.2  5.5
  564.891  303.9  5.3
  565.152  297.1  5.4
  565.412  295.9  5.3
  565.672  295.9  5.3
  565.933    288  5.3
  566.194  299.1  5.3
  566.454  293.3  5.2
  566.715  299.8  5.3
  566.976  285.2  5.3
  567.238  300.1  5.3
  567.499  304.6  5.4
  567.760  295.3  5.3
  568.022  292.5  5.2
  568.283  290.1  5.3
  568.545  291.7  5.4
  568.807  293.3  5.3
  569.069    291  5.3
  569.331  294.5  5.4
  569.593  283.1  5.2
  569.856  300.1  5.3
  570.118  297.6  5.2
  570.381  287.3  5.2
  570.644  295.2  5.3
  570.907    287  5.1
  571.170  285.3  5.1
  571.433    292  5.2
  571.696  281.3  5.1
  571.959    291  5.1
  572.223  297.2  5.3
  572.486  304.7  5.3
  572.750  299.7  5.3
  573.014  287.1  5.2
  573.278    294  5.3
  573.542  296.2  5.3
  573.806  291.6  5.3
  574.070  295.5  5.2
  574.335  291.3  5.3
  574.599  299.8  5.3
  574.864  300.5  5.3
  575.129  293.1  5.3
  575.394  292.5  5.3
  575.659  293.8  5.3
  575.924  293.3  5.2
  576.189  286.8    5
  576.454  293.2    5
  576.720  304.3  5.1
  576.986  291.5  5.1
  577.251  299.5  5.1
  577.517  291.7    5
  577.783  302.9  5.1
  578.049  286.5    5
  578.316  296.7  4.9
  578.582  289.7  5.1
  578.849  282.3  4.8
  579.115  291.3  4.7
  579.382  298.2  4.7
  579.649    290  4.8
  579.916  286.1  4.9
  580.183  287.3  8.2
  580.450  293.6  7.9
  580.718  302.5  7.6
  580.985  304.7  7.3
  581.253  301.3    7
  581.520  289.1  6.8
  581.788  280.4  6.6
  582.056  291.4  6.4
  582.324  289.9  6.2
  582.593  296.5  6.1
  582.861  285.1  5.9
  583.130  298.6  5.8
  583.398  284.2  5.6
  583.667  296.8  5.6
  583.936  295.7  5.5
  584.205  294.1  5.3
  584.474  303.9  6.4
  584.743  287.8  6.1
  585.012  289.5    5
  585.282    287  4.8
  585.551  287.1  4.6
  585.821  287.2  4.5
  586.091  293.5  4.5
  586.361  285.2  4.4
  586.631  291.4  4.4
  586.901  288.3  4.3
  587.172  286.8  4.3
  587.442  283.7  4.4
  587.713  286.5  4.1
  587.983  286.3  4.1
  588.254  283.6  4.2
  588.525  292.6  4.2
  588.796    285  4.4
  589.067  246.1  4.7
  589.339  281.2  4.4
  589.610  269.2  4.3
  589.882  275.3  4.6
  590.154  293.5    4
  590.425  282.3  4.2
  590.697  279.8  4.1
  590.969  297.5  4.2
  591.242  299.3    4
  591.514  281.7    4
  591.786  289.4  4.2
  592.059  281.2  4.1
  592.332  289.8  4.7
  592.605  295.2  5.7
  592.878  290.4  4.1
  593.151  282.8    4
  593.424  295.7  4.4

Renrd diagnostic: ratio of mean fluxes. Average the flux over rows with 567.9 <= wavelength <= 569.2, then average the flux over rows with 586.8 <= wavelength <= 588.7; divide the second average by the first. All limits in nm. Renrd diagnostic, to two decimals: 0.98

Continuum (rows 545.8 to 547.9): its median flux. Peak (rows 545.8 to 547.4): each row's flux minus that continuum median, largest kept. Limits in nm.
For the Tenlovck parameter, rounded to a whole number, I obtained 10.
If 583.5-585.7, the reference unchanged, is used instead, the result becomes 4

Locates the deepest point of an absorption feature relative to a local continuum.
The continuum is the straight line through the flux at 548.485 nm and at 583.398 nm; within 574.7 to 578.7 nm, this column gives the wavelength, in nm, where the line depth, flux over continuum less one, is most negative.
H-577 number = 576.189 nm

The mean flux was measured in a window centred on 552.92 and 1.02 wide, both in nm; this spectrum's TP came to 292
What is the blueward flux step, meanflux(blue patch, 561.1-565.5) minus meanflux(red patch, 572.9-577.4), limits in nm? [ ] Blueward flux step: 3.8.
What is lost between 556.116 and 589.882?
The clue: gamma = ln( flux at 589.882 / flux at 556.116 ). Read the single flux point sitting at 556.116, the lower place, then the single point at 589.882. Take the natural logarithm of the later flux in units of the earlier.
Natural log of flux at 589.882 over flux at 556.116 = -0.09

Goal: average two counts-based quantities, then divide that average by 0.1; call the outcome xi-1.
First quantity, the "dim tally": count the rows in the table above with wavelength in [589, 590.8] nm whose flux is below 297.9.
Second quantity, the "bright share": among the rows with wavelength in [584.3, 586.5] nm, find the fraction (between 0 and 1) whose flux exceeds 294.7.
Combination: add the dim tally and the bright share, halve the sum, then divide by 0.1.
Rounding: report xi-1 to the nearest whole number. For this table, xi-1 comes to 36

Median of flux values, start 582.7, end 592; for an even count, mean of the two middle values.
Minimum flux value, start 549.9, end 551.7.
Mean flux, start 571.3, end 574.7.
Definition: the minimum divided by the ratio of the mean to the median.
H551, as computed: 283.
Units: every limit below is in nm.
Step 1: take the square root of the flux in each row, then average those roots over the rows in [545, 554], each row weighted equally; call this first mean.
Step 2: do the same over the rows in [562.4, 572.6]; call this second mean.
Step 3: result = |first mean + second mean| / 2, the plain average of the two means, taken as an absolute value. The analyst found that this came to 17.2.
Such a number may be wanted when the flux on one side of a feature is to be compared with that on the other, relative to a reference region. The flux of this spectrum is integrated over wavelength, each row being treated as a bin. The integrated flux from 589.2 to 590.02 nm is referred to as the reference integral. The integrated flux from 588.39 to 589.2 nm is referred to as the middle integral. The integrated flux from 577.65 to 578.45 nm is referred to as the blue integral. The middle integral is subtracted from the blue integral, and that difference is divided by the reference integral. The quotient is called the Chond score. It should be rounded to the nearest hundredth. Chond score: 0.06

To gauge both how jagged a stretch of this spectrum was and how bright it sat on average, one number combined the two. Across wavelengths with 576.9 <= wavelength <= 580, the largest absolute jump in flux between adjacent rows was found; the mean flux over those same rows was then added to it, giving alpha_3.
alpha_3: 309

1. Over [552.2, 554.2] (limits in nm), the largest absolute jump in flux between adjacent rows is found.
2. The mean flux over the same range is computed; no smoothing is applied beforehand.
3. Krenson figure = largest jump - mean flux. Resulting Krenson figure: -279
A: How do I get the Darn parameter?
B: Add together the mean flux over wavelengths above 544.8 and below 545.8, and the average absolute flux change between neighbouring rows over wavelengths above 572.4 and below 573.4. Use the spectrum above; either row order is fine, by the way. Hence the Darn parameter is 307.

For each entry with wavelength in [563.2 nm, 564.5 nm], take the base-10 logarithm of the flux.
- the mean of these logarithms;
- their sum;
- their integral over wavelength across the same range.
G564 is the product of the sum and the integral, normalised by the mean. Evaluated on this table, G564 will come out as 16.1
